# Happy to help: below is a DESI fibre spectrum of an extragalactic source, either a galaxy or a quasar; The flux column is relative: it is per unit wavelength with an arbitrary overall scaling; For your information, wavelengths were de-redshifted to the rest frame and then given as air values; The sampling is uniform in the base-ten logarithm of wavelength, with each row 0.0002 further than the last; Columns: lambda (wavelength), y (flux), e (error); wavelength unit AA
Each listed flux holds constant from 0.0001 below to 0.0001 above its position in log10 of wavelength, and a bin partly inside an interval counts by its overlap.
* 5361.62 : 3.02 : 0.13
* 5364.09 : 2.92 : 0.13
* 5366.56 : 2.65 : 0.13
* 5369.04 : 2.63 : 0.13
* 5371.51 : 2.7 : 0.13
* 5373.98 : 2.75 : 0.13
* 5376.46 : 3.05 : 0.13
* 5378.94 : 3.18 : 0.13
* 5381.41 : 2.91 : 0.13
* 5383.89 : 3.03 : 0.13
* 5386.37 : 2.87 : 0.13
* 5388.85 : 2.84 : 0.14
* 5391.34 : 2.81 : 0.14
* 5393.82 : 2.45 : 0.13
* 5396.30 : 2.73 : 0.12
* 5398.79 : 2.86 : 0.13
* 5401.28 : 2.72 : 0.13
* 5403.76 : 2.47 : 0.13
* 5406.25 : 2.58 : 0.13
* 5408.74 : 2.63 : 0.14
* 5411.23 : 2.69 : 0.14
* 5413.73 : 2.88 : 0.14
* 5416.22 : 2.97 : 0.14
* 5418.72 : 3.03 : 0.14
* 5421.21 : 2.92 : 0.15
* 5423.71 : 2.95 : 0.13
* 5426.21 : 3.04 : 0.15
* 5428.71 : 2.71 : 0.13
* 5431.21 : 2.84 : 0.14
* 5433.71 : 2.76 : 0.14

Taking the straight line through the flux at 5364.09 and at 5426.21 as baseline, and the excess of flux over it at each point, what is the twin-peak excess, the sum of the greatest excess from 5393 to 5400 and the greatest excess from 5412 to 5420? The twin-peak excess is -0.1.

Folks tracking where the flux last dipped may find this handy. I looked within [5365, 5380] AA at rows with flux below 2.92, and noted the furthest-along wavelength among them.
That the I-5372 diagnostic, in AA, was 5373.98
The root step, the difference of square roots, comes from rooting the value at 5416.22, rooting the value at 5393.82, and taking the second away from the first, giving 0.158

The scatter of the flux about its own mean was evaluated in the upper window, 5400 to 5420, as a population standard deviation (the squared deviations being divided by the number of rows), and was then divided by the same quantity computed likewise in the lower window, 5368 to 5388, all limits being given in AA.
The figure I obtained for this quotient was 1.032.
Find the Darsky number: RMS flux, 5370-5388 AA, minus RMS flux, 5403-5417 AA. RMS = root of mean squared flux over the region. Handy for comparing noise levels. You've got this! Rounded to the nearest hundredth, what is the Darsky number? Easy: 0.22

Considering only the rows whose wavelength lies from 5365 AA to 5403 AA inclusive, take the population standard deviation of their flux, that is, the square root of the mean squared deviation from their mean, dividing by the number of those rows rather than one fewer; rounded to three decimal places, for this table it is 0.178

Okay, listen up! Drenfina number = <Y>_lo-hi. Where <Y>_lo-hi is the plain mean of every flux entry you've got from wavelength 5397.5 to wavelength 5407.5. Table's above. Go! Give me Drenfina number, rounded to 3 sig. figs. 2.66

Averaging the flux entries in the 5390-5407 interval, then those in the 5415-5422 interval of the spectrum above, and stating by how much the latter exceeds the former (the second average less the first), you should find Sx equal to 0.3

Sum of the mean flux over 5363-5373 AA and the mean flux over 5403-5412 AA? 5.32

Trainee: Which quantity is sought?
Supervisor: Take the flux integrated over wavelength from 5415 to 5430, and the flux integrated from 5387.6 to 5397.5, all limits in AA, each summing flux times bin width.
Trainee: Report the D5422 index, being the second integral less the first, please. -17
